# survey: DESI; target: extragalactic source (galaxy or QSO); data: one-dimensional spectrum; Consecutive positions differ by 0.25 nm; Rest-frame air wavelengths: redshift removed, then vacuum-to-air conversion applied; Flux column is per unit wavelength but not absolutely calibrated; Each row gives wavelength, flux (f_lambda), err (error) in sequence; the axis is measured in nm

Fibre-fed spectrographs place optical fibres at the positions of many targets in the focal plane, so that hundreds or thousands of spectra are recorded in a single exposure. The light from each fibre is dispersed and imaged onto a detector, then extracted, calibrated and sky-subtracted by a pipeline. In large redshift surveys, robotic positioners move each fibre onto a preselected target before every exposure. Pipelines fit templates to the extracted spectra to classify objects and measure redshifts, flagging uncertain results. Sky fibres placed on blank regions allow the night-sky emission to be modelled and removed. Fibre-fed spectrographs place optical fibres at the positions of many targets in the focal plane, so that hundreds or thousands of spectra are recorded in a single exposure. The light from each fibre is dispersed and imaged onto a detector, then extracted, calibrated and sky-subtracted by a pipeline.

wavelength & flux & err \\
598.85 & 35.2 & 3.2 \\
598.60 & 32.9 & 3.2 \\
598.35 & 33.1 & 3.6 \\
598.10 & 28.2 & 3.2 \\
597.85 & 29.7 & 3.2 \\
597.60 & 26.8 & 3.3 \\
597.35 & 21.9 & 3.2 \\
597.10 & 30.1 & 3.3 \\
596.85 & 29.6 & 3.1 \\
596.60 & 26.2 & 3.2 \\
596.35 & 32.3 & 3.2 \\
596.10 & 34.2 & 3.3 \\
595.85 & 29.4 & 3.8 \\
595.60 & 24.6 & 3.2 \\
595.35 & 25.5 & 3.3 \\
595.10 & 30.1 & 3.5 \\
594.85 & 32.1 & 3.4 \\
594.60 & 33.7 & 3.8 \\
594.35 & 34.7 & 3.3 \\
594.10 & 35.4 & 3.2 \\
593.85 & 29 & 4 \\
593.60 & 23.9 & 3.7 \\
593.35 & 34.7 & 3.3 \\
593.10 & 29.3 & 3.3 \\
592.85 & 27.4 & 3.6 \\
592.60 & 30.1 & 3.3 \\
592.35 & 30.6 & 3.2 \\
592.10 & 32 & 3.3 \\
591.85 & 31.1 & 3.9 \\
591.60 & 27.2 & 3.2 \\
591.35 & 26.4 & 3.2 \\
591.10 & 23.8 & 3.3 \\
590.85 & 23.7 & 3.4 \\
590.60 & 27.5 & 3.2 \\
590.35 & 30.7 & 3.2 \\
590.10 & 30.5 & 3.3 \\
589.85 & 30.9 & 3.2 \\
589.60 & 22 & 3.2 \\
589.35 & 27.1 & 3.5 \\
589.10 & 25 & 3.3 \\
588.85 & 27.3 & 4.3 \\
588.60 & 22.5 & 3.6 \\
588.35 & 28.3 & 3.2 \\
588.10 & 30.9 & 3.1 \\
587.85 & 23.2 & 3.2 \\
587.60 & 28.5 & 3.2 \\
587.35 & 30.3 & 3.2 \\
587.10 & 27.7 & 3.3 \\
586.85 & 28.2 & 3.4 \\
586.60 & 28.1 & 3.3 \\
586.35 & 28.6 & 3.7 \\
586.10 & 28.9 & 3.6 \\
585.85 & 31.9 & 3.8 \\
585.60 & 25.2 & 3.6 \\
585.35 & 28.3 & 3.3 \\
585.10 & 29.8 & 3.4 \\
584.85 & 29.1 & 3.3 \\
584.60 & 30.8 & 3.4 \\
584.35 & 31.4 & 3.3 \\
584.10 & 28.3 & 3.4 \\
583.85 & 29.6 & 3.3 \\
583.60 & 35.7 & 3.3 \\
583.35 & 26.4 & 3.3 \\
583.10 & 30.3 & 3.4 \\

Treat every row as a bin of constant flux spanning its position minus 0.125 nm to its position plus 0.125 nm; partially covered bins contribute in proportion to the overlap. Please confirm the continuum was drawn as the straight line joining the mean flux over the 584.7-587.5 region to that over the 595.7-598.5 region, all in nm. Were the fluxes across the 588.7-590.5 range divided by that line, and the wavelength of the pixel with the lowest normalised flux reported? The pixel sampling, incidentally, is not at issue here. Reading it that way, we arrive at 589.60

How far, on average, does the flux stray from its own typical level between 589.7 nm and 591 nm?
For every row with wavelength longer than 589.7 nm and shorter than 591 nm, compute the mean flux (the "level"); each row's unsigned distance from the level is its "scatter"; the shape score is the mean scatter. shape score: 2.45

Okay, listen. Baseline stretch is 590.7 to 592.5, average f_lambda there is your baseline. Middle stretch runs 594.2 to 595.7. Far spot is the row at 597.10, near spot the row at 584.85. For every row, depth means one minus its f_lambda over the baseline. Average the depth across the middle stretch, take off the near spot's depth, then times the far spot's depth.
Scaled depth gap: 0.003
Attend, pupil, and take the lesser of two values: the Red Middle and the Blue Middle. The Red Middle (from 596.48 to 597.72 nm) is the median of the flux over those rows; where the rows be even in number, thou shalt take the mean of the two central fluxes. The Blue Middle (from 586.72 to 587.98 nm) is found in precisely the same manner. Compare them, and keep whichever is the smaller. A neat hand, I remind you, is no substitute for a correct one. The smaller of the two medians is 26.8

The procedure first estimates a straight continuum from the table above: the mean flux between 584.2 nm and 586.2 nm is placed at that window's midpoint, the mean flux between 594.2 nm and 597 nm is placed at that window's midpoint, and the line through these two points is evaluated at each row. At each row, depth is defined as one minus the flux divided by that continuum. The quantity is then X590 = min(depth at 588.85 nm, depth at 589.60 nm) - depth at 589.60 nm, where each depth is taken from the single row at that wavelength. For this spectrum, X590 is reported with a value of -0.180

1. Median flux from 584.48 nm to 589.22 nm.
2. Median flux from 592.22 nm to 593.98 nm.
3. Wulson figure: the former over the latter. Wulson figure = 0.97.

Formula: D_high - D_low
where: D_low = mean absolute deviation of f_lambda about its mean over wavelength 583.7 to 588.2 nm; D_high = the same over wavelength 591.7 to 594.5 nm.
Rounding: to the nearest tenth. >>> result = 1.1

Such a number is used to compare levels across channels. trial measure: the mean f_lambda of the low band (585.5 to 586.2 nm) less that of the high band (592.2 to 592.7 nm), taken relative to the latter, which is -0.055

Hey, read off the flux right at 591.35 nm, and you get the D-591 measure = 26.4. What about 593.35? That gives 34.7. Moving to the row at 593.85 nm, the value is 29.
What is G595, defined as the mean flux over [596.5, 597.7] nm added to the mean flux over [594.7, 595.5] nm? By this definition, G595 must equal 56.2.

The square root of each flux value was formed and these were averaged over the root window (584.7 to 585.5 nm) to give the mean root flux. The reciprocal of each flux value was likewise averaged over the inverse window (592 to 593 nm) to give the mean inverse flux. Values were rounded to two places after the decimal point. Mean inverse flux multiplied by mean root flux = 0.18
